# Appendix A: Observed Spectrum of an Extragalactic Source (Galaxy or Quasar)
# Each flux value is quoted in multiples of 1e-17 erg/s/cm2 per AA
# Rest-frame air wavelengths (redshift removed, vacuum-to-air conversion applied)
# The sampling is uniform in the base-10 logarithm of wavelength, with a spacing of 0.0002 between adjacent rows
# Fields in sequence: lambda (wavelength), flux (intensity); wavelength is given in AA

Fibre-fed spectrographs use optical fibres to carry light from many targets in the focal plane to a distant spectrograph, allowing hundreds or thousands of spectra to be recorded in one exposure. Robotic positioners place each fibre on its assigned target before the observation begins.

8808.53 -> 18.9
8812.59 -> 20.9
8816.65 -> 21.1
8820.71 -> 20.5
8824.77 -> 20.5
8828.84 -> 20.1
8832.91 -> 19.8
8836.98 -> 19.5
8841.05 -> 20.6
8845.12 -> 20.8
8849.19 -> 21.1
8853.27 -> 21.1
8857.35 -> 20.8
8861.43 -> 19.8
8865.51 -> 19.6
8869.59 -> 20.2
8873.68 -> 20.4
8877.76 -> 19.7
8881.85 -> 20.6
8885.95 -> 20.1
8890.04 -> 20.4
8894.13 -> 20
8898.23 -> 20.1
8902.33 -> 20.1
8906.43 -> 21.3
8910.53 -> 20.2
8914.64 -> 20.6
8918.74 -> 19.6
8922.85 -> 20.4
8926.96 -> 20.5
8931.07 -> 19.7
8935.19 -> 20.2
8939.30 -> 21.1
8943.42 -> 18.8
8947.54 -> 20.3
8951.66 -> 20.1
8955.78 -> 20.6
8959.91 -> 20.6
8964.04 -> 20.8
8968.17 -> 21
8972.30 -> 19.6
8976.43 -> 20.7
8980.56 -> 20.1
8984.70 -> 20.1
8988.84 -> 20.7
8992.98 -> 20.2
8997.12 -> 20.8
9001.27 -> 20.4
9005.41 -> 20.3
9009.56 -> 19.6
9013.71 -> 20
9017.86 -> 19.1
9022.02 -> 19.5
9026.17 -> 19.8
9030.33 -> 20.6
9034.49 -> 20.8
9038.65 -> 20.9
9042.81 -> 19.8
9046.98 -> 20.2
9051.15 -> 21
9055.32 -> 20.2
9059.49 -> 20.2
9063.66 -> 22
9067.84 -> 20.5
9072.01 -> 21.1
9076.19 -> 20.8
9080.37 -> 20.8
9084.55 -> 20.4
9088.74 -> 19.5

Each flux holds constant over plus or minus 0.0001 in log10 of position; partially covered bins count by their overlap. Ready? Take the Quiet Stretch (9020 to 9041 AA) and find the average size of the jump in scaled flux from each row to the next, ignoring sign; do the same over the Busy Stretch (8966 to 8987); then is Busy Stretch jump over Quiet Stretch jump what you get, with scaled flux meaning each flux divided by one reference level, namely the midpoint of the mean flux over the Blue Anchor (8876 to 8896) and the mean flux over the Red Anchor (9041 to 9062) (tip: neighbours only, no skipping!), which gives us 2.2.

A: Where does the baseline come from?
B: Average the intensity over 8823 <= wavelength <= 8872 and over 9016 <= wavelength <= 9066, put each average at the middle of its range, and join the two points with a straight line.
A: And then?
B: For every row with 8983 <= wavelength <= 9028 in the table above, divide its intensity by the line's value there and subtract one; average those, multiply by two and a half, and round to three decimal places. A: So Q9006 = -0.036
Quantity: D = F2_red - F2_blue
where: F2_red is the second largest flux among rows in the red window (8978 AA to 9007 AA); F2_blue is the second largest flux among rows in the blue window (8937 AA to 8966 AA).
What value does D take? -0.1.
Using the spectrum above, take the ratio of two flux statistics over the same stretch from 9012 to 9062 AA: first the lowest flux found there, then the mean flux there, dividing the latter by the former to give 1.06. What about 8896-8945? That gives 1.08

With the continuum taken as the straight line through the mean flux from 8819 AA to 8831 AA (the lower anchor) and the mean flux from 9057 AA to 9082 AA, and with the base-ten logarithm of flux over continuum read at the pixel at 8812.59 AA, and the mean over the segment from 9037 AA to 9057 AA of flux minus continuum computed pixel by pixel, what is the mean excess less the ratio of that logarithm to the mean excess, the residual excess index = -0.40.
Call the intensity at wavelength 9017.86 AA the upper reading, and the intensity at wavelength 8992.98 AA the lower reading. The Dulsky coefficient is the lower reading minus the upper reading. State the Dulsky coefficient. 1.1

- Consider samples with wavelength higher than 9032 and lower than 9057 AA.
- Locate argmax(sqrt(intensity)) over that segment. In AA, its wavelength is 9051.15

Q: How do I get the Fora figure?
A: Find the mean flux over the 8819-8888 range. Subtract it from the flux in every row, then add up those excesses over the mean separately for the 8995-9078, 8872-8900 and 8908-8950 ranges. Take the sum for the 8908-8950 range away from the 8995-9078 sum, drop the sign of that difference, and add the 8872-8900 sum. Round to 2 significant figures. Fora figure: 2.3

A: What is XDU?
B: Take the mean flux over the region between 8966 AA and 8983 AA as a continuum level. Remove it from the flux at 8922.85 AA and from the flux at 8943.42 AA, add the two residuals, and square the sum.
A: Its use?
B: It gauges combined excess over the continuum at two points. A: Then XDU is 2.3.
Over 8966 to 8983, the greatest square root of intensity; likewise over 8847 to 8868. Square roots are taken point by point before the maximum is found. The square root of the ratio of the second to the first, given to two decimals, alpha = 1.00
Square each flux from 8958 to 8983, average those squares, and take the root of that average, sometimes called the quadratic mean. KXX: 20.5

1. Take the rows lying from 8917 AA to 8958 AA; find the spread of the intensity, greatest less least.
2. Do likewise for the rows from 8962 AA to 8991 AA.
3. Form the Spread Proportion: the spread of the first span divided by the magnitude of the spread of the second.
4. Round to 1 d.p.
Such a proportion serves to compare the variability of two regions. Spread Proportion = 1.6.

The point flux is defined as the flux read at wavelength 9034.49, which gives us 20.8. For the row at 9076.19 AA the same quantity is 20.8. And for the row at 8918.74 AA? 19.6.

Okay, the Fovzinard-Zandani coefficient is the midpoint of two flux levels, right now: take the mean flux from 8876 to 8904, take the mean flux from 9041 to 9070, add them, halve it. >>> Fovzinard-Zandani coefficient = 20.4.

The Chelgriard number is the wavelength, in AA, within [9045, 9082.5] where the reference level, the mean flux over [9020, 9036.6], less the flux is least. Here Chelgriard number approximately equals 9063.66 AA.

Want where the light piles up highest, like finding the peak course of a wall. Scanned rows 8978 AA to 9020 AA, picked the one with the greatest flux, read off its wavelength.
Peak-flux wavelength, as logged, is 8997.12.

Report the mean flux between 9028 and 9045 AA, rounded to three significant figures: 20.5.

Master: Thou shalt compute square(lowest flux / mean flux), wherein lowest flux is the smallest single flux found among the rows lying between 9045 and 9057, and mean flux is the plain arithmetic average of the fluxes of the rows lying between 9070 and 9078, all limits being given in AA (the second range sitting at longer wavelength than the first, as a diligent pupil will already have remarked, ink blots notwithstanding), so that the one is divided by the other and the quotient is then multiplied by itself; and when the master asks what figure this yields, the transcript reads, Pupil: 0.93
